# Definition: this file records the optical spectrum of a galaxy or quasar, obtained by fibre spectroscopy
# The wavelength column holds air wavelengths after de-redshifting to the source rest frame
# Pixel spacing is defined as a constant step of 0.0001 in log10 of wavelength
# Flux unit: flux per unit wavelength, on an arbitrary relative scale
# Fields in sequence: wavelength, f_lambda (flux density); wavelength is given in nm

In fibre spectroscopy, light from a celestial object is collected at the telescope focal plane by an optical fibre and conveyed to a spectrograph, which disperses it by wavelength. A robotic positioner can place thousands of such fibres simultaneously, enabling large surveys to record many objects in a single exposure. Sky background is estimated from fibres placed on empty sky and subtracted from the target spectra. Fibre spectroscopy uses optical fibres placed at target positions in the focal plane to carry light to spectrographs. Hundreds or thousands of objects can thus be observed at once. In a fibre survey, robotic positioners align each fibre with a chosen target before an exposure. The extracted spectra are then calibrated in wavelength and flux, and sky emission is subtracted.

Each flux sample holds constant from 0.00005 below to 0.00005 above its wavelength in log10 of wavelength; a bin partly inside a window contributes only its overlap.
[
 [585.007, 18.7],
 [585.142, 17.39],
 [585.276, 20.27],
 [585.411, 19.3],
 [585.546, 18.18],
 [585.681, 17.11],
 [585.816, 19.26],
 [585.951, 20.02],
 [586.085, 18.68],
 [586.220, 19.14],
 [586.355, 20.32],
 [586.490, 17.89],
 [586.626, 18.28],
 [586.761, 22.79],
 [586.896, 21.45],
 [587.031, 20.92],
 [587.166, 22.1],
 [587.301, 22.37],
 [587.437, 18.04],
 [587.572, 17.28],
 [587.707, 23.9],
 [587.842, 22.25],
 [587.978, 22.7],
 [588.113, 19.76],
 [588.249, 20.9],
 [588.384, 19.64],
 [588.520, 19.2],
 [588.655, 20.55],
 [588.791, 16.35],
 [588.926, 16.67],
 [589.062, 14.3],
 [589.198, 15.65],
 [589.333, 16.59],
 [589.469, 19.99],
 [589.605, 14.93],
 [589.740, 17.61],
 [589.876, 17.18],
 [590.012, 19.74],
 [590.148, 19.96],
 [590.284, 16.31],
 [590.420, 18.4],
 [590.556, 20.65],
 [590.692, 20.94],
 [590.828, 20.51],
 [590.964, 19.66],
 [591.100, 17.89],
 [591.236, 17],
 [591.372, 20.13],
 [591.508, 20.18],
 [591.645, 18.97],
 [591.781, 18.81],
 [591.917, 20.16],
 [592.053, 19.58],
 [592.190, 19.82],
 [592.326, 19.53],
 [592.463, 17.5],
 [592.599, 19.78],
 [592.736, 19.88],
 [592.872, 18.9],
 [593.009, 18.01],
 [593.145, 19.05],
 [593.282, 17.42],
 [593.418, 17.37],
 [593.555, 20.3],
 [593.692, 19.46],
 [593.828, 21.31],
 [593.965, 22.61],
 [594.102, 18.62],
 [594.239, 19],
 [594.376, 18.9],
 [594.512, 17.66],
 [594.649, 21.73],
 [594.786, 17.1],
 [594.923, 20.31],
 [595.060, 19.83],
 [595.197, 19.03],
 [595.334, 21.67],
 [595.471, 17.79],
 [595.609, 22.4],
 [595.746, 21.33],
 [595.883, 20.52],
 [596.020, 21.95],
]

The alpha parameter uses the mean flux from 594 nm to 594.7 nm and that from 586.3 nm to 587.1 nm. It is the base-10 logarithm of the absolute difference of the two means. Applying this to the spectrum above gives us 0.0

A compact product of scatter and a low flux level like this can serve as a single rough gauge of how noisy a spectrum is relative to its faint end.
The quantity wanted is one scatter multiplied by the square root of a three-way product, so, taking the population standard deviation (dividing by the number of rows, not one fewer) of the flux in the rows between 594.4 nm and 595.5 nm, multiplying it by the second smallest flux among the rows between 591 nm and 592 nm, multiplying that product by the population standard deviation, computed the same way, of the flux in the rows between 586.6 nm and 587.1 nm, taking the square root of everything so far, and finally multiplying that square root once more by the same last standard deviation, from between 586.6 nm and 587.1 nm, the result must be 12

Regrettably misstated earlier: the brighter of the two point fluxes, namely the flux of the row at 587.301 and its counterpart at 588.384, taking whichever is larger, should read 22.4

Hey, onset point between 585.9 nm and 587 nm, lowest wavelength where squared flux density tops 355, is 585.951 nm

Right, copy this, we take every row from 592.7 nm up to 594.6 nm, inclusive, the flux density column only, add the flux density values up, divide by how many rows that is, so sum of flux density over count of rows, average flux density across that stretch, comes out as 19.2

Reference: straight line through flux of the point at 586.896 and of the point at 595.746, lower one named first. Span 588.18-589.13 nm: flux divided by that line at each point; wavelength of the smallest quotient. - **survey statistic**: 589.062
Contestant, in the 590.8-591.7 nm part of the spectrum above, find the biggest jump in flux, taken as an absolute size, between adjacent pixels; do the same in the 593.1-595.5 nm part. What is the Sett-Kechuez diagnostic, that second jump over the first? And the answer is 1.5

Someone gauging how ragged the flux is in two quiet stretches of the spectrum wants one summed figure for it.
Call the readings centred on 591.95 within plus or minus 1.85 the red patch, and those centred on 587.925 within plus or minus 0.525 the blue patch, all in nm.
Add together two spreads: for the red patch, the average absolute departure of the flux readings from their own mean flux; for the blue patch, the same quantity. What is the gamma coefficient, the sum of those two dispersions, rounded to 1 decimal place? 2.9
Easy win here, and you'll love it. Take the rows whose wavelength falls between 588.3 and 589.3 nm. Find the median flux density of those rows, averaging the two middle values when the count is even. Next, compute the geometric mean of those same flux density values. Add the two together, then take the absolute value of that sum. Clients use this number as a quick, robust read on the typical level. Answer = 34.0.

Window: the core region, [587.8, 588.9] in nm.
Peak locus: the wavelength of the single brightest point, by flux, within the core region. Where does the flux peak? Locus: 587.978 nm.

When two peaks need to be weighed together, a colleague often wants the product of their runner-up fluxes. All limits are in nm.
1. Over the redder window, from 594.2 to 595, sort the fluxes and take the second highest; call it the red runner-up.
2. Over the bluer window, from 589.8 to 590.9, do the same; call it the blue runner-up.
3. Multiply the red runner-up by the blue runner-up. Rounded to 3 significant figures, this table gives 419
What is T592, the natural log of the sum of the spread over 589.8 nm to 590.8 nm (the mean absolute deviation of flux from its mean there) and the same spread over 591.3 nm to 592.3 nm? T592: 0.67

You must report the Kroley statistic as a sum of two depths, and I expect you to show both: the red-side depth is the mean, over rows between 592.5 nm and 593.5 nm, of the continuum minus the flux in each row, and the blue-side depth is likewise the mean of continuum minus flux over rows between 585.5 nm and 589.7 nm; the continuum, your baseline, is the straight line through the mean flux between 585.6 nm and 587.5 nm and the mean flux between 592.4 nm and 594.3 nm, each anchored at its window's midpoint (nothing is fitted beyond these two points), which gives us 1.2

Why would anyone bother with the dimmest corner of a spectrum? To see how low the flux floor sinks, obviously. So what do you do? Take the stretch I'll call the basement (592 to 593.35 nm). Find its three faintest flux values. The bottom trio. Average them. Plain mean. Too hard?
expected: 17.6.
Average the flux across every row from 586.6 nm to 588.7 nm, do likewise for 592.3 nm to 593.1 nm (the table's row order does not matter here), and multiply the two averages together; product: 393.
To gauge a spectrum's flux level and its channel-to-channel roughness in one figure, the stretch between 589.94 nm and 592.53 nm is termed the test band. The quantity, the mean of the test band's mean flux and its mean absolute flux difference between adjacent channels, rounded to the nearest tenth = 10.2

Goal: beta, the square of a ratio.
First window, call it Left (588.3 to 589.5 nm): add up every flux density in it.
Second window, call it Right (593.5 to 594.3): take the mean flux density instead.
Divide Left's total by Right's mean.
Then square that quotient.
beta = 62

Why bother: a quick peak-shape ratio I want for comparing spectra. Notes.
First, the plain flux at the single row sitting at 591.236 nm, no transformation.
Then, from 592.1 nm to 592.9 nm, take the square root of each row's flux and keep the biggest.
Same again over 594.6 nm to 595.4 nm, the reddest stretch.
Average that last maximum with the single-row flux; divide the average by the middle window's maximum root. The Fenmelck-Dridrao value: 2.429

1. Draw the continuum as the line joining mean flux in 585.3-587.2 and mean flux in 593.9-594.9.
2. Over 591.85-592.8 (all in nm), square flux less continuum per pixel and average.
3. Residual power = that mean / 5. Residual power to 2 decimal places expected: 0.14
